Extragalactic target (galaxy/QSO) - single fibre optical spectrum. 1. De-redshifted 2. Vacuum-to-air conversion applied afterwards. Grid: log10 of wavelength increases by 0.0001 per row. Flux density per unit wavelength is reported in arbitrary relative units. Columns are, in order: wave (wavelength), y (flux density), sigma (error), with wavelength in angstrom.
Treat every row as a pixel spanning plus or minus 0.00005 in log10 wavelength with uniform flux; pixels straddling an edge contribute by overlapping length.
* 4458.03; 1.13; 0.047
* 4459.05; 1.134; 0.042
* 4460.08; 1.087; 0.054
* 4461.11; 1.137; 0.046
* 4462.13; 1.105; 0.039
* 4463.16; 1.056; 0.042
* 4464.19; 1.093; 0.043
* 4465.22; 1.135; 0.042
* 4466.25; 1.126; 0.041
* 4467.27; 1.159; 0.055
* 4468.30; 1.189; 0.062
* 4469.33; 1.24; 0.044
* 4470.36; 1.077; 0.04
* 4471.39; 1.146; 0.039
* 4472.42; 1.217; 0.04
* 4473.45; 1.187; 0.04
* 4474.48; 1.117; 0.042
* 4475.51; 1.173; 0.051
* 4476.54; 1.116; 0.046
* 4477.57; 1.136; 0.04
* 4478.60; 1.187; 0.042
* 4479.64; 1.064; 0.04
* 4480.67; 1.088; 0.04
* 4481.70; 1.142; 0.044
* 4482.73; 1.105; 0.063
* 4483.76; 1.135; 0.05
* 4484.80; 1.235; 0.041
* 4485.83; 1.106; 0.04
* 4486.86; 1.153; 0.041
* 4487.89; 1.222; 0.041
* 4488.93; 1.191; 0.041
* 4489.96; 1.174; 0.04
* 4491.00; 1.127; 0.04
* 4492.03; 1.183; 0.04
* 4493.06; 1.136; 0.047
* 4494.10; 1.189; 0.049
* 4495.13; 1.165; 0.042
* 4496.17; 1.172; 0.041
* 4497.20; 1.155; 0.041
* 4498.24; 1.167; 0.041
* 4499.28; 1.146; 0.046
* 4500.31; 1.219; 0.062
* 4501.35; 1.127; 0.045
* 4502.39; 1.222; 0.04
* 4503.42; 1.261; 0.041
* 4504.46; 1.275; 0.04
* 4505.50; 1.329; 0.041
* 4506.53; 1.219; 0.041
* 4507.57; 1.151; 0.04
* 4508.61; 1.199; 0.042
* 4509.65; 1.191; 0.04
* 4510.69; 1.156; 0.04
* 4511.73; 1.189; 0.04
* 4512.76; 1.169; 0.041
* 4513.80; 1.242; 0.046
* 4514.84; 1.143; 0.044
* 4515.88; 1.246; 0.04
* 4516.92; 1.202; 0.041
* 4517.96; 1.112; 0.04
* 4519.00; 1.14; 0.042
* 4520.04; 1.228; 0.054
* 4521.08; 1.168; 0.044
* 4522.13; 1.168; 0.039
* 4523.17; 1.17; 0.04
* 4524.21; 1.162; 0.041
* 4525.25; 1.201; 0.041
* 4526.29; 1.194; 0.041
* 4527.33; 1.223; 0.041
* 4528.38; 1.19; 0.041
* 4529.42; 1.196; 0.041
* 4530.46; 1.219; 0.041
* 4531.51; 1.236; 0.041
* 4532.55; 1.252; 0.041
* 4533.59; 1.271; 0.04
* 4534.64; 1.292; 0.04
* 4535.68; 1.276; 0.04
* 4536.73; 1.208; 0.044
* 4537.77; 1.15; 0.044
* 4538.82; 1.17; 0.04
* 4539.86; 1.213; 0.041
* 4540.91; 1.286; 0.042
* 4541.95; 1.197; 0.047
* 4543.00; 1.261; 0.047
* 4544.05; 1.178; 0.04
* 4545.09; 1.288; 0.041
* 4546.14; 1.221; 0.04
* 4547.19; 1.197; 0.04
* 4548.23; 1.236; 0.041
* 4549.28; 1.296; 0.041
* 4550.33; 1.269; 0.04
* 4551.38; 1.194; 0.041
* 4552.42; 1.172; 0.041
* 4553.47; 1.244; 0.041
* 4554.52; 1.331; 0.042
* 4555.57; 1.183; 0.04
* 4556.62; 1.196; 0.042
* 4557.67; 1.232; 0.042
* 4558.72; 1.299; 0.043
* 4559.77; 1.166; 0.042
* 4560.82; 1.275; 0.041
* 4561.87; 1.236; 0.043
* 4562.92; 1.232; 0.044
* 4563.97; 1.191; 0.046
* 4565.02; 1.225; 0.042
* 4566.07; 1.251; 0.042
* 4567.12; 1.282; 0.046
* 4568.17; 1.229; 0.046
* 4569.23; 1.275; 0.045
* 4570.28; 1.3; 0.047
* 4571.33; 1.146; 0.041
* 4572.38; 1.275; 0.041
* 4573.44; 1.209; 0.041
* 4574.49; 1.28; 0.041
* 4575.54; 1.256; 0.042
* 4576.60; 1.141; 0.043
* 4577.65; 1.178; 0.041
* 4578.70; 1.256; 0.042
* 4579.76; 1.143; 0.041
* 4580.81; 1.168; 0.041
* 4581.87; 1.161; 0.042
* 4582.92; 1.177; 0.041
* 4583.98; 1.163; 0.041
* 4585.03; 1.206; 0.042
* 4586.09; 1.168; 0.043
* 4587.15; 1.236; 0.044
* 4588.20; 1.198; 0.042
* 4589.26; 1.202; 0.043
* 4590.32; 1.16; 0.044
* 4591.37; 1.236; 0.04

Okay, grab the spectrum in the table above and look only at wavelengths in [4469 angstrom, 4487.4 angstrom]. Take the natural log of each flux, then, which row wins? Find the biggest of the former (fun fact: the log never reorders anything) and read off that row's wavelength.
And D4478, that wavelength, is 4469.33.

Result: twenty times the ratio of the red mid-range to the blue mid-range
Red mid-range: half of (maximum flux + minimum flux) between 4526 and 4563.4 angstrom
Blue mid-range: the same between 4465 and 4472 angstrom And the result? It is 21.4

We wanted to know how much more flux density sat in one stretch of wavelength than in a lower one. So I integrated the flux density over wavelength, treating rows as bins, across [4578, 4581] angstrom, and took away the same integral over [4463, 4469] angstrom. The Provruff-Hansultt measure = -3.2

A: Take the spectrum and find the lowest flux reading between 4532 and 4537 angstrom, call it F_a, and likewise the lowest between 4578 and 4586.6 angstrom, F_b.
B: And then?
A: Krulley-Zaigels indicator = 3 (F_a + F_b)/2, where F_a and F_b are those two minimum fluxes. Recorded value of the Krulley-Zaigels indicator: 3.53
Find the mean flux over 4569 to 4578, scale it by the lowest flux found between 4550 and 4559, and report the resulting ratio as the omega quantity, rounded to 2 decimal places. 1.05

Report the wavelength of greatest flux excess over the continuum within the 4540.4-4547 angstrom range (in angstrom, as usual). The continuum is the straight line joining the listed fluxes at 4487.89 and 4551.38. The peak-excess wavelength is 4545.09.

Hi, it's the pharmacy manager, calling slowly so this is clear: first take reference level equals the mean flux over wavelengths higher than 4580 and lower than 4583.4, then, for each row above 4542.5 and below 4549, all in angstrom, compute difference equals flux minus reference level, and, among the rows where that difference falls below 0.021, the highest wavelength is 4544.05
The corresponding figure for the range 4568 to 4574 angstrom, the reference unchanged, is 4571.33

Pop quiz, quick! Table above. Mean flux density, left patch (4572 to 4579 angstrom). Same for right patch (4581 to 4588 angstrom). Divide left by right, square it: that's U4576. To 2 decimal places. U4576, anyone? 1.07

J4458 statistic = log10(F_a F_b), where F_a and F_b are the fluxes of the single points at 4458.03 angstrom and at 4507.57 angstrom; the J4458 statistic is 0.114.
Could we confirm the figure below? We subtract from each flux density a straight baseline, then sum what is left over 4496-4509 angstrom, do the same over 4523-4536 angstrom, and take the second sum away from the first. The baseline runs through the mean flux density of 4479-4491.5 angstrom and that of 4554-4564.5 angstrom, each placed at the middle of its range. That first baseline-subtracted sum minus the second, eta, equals 0.18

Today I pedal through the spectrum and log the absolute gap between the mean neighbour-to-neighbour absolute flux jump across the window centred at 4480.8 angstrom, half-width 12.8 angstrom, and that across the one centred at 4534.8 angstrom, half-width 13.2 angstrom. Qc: 0.021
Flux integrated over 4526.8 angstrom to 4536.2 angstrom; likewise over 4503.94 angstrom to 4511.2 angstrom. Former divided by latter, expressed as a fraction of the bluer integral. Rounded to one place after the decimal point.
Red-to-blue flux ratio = 1.3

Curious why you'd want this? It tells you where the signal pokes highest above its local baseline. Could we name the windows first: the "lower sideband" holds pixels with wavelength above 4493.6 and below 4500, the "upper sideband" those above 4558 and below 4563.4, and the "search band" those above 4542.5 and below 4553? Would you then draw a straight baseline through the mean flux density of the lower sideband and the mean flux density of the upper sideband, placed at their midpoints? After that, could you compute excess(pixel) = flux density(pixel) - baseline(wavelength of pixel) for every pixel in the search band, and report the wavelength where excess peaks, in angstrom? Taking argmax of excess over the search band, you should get 4549.28 angstrom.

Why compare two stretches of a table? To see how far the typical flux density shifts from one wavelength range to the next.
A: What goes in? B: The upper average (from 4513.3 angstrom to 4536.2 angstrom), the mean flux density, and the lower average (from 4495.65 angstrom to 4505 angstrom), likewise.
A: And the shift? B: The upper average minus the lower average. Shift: 0.012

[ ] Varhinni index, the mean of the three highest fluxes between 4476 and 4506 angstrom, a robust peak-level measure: 1.29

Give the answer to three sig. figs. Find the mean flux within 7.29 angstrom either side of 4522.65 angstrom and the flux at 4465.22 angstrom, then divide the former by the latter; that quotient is 1.04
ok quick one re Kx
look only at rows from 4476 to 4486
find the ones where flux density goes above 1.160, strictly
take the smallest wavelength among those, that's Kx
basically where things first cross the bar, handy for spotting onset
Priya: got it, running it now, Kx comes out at 4478.60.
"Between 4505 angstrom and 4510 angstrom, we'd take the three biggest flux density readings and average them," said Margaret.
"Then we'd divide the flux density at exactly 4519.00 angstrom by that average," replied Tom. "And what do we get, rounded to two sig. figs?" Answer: 0.91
